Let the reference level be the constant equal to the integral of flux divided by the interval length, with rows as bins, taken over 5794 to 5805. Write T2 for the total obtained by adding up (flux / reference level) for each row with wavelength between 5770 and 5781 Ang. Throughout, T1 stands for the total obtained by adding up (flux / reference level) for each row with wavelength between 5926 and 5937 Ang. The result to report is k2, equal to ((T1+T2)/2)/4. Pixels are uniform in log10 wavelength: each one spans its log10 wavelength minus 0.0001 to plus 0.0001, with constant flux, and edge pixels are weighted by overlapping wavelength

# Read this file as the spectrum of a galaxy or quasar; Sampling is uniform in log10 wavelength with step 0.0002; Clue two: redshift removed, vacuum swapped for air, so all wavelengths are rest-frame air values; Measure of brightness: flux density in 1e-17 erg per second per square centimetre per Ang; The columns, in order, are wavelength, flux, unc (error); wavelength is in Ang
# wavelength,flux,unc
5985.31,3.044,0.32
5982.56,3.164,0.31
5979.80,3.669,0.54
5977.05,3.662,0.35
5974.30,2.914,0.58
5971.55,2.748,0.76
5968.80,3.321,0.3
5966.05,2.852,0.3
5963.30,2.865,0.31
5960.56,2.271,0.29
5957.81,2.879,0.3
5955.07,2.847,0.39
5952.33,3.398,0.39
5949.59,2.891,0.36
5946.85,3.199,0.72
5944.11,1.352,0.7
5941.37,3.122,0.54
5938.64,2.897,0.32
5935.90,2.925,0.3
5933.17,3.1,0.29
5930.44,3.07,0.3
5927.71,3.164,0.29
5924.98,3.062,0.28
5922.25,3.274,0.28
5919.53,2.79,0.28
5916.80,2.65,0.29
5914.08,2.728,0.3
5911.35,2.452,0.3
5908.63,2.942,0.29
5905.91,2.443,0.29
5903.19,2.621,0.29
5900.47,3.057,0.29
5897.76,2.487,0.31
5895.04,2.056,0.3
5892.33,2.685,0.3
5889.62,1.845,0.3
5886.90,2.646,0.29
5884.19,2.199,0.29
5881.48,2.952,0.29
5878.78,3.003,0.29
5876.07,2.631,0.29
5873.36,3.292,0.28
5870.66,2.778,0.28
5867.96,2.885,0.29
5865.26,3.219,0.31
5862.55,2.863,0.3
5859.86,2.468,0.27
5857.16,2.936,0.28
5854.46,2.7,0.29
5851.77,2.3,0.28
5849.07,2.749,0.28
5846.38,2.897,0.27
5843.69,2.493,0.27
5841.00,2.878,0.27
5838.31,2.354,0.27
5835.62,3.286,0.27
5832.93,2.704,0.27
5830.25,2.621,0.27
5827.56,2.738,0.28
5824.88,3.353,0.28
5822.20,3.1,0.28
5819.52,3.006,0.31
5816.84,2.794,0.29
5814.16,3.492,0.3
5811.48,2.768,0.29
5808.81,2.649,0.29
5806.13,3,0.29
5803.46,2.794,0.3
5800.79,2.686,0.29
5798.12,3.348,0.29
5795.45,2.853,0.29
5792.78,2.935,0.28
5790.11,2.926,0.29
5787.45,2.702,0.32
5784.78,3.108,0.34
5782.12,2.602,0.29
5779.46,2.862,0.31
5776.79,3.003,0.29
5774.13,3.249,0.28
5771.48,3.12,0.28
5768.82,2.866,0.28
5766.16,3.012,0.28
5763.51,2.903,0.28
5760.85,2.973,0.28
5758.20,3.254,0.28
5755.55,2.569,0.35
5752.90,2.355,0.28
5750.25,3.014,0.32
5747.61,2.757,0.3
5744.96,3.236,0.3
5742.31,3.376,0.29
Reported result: 1.047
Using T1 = 4.19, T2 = 4.19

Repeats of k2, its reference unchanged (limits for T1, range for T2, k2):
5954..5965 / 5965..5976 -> 0.971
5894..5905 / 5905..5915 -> 0.889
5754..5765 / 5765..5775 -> 1.024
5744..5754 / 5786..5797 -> 0.974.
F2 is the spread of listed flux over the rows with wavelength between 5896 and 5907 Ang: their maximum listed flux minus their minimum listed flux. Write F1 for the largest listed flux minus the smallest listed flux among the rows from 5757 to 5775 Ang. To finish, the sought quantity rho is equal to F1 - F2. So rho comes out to -0.23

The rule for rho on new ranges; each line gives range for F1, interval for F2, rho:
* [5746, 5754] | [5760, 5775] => 0.28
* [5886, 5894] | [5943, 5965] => -1.21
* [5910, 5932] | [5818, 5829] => 0.21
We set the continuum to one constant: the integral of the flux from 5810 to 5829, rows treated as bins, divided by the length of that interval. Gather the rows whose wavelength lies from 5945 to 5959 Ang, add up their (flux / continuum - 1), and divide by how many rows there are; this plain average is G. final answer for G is 0.00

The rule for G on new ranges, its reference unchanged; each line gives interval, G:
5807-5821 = -0.03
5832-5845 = -0.09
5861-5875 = -0.01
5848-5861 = -0.13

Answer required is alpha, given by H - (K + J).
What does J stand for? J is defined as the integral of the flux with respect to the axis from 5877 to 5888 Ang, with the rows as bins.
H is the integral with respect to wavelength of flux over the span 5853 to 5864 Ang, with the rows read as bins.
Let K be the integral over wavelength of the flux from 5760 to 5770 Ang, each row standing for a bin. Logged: -28.9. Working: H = 30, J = 29.7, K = 29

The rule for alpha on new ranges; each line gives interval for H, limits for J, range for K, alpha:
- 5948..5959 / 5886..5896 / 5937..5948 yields -18.9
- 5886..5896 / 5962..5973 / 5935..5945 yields -35.5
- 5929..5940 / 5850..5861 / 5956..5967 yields -25.6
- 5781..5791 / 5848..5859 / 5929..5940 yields -33.9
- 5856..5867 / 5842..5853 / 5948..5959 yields -30.4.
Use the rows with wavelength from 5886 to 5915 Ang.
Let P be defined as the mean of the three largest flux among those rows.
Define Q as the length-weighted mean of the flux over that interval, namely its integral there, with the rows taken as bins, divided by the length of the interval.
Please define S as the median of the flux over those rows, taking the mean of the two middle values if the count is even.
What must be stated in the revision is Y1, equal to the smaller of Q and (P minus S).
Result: 0.29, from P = 2.91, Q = 2.54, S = 2.62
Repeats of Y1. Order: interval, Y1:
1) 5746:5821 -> 0.45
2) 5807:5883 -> 0.55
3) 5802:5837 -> 0.58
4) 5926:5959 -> 0.26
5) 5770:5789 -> 0.16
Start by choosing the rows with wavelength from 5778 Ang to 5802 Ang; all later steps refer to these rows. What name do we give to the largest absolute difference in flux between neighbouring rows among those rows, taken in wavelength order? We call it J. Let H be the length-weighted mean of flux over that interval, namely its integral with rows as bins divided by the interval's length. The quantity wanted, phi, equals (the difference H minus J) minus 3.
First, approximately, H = 2.89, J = 0.7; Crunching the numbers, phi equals -0.77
